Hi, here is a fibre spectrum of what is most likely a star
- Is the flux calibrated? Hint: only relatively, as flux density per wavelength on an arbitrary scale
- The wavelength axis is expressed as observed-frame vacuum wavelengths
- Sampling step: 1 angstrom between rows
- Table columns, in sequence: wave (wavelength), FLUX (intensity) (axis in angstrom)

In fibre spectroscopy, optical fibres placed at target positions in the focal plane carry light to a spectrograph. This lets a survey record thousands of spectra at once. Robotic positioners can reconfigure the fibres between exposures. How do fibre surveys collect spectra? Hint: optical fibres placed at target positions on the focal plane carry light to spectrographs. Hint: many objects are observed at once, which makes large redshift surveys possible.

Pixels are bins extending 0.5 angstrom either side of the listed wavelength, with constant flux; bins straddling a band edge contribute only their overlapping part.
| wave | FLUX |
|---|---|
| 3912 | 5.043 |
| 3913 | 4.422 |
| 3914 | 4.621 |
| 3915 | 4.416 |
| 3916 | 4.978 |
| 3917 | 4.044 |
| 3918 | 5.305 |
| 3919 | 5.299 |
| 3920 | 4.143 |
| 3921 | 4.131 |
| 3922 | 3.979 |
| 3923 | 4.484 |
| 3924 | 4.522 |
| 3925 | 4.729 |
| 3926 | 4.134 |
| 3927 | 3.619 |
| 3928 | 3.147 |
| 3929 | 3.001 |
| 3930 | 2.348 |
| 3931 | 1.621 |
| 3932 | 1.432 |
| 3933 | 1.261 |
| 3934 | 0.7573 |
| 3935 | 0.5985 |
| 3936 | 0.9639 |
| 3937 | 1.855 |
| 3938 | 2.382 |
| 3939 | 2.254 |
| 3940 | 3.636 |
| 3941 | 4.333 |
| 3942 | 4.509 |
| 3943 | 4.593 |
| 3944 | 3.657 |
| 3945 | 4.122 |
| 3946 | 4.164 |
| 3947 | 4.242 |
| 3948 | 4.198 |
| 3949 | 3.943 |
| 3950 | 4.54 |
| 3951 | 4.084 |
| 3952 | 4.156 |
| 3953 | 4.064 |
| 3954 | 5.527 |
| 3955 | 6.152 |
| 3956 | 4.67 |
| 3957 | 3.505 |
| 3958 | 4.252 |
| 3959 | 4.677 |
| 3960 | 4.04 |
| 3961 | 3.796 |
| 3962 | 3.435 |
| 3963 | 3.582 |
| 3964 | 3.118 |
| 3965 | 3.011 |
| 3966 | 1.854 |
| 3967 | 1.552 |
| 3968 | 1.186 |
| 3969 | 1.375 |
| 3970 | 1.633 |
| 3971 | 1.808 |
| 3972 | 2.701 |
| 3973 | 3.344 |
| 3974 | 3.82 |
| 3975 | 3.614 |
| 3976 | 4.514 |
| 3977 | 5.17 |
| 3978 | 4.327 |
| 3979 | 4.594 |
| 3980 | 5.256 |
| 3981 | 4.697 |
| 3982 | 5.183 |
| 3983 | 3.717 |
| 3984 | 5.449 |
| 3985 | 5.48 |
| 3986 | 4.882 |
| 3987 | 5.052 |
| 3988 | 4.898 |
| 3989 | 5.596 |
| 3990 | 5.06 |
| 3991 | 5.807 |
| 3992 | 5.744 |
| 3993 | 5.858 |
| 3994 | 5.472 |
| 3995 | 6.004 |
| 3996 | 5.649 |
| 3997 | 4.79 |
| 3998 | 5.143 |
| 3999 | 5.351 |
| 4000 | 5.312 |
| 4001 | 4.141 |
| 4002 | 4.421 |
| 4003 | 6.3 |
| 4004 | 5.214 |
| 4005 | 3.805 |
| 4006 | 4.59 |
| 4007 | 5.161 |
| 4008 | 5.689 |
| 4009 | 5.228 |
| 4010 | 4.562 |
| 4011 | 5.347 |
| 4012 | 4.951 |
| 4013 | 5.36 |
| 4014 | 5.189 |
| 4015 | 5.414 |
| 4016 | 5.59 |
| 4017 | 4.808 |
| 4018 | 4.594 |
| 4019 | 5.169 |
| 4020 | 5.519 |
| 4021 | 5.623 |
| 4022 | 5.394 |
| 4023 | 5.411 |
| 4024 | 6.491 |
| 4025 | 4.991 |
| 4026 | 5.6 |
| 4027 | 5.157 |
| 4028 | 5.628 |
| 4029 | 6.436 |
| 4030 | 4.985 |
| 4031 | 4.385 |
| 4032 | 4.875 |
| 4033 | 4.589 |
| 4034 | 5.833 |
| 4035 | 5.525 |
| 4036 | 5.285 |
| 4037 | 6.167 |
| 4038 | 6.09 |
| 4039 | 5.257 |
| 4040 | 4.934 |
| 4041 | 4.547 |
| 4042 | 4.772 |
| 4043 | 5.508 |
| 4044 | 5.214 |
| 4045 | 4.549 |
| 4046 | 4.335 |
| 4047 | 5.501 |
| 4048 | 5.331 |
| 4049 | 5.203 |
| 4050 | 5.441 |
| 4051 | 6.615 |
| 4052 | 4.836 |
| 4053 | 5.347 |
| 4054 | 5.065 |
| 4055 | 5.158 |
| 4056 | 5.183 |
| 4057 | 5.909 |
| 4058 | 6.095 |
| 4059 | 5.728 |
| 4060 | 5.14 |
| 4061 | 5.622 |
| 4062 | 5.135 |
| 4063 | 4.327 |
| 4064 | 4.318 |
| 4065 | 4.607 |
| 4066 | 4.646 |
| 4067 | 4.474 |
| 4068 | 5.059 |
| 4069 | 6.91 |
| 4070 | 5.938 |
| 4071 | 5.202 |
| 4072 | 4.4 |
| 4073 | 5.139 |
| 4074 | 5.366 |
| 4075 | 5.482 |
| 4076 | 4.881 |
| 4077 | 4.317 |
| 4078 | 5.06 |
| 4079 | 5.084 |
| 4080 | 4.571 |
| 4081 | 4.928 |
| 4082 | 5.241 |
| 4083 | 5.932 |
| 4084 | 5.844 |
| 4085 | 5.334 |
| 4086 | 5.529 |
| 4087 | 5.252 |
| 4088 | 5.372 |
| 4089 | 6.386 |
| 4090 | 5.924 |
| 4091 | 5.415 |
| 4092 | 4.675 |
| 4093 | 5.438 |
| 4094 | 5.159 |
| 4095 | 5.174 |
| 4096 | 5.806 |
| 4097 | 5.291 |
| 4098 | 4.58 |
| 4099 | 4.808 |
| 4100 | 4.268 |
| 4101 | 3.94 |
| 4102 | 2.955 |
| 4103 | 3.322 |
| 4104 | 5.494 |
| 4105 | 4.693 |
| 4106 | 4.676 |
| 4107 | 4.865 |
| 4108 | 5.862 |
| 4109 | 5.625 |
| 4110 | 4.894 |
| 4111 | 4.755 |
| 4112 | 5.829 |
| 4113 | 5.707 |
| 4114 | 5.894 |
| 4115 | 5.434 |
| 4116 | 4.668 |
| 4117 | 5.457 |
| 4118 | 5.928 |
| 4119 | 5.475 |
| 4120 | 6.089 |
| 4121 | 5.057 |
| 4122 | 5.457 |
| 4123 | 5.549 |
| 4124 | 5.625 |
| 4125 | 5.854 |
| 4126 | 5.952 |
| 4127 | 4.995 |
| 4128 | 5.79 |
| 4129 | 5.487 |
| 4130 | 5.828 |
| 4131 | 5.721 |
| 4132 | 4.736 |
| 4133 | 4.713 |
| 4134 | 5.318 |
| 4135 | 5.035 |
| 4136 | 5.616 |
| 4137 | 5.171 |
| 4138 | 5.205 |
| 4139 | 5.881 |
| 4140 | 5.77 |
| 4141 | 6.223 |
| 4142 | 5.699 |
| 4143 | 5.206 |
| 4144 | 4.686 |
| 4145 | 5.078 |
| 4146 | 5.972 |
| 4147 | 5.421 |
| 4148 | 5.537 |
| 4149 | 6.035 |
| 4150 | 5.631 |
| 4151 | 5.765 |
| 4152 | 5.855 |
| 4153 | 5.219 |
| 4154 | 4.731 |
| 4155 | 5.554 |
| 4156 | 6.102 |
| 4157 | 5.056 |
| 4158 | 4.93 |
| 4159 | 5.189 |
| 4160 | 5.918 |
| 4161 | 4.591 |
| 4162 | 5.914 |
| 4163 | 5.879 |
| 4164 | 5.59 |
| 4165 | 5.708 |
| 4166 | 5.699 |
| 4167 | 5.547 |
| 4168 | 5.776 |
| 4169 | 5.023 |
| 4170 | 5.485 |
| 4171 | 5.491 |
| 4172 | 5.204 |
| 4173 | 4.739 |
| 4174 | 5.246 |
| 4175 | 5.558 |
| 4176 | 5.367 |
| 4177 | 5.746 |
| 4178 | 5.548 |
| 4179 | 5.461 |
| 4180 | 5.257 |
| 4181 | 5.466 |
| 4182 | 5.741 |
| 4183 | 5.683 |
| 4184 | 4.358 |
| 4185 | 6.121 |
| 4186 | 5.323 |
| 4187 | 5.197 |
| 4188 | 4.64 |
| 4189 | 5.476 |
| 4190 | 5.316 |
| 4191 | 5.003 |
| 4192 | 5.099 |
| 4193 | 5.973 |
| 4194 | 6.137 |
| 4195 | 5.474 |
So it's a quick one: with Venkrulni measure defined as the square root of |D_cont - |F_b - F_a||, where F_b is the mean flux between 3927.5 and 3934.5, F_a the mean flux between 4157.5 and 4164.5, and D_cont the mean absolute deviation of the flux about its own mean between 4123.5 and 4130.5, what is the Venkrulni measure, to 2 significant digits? 1.8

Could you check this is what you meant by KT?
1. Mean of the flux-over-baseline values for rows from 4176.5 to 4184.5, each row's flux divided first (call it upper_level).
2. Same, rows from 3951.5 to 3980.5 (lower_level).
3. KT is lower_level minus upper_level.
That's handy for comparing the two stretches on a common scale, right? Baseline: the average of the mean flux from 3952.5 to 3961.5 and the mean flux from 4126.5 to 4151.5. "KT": -0.36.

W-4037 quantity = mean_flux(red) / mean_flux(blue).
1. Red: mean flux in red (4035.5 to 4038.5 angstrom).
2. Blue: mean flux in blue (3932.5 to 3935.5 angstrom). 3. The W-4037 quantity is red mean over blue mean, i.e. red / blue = 6.70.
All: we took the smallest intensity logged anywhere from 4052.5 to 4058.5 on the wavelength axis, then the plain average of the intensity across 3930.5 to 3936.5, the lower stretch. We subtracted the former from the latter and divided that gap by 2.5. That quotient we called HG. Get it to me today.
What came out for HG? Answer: -1.6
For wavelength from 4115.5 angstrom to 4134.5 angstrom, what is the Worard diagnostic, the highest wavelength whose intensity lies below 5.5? 4134 angstrom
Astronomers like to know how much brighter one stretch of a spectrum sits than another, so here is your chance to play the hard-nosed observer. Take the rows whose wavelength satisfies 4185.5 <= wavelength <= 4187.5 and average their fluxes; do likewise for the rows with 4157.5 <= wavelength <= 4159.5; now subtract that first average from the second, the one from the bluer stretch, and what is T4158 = -0.20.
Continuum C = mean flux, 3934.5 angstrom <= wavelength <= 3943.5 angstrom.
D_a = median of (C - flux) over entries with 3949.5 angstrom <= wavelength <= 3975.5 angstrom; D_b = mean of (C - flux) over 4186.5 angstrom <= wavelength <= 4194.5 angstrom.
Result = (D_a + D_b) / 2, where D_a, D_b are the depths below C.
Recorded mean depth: -1.68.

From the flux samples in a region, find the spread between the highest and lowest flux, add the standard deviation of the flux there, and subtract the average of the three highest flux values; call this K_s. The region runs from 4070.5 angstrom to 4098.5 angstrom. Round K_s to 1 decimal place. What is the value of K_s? -3.5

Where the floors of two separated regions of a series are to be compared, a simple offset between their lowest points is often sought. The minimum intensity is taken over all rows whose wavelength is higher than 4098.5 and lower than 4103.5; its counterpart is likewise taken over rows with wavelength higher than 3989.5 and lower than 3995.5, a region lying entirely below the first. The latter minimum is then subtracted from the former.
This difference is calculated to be -2.1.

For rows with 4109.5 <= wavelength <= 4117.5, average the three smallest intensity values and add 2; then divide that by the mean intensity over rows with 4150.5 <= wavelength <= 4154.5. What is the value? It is 1.256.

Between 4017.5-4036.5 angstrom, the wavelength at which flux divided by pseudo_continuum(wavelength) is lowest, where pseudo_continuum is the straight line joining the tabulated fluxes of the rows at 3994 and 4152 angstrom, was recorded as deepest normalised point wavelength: 4031 angstrom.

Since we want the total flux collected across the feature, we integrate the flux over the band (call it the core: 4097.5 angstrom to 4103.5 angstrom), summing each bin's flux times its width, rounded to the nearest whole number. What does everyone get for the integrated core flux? 24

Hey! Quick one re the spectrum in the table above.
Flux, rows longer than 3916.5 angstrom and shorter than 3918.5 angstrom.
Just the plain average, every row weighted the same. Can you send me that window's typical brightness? 4.7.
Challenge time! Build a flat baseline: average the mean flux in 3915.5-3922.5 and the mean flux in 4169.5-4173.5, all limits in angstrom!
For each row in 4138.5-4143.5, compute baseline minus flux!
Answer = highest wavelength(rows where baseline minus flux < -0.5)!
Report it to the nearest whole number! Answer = 4142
